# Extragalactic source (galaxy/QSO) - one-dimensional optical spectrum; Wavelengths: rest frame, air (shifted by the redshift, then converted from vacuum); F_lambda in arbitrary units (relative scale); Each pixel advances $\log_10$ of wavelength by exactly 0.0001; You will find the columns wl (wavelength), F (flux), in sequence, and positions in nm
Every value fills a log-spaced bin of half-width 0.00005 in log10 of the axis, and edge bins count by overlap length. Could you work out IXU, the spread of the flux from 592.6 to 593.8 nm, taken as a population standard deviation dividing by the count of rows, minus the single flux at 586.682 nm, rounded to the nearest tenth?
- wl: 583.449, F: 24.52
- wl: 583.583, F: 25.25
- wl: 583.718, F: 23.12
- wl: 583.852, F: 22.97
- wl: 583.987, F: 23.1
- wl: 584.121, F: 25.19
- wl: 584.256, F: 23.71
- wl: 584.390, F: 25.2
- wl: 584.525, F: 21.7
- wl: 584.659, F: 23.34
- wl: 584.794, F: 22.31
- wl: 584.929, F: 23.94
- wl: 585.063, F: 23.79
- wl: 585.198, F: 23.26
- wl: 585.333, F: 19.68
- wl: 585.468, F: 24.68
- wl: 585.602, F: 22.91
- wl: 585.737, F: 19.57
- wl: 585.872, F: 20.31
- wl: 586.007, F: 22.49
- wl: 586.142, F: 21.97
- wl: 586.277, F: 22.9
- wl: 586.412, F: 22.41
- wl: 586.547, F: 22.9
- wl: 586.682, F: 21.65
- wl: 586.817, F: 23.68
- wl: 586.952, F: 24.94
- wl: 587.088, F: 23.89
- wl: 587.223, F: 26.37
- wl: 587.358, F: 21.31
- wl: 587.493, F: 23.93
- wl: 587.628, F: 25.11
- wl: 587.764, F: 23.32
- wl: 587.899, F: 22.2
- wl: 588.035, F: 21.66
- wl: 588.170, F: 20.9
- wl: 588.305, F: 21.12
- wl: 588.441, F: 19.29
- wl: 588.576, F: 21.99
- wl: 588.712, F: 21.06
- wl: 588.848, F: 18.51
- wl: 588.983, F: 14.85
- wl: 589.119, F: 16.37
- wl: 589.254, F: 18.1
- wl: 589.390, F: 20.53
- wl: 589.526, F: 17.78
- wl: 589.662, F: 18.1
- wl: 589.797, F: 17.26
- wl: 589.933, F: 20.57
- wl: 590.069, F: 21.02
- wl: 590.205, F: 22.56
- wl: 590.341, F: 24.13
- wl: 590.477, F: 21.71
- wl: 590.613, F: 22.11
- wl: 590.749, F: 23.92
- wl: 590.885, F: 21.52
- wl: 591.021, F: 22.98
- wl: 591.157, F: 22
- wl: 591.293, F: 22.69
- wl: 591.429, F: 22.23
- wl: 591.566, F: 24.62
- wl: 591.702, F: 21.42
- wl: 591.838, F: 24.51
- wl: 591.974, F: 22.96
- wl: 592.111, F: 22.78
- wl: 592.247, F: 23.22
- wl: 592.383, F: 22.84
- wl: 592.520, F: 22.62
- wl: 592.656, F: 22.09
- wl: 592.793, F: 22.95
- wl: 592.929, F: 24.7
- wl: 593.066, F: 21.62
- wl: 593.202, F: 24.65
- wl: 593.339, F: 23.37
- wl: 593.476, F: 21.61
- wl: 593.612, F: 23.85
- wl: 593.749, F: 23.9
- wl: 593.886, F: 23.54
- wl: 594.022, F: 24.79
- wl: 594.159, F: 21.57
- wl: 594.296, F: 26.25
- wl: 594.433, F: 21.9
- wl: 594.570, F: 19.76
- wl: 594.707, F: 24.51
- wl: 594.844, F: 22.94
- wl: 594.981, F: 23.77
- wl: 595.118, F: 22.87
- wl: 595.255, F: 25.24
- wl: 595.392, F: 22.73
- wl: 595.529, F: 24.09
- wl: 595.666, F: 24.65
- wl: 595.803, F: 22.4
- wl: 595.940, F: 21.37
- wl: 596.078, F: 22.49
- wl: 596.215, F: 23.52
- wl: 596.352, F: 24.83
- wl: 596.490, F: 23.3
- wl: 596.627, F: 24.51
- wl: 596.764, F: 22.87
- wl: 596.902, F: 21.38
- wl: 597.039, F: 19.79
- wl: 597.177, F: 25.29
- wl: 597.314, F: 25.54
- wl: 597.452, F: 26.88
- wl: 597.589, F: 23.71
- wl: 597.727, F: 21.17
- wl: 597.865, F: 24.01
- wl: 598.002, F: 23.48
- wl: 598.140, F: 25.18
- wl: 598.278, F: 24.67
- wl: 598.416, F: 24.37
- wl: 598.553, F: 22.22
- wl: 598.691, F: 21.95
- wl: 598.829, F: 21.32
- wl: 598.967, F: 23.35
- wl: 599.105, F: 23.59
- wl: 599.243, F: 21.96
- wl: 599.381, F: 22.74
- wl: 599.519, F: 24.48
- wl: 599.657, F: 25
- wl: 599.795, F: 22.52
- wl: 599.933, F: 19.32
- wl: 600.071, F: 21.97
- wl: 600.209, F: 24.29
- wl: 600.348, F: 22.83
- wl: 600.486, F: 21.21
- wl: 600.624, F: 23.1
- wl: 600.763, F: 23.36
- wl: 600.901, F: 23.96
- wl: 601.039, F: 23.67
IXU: -20.5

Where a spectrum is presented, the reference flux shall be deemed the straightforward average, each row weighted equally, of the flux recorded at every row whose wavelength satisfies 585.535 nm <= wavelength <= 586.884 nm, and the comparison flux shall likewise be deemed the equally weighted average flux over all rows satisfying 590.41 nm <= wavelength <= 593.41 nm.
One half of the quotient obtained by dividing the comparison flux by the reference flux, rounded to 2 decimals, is 0.52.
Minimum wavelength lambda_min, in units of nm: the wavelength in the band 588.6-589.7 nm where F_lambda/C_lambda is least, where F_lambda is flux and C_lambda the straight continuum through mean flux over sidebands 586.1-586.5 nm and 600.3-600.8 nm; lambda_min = 588.983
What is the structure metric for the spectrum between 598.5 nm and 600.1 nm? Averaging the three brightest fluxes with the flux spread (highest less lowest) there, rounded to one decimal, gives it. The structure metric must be 15.0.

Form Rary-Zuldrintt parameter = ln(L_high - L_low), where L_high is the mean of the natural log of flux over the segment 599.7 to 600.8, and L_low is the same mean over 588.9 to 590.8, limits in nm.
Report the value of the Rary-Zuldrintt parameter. -2.1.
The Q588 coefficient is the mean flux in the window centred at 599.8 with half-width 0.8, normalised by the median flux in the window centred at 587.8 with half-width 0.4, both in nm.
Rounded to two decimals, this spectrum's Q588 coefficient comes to 1.00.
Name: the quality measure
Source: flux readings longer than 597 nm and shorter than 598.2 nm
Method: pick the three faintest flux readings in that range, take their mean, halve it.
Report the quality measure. 10.7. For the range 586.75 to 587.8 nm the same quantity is 11.4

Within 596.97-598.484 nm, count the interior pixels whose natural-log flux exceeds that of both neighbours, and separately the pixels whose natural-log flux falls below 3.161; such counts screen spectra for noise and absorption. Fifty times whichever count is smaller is 150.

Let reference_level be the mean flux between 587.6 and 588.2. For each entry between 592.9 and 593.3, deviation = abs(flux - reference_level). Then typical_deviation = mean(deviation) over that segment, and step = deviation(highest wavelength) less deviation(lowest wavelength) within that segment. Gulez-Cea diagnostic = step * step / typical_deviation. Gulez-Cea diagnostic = 0.0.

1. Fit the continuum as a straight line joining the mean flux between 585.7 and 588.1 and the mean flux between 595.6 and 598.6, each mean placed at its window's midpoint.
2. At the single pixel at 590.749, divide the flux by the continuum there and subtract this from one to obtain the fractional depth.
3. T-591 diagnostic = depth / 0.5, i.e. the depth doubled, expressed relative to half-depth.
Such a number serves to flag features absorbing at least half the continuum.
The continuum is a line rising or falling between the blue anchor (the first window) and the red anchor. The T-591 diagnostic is -0.07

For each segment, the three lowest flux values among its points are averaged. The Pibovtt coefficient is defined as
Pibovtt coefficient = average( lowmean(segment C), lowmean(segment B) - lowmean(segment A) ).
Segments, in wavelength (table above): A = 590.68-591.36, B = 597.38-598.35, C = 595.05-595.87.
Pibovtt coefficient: 11.7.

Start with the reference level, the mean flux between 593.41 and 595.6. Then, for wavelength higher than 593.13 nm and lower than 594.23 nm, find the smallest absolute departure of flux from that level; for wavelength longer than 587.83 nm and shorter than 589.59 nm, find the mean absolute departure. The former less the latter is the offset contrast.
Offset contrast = -3.7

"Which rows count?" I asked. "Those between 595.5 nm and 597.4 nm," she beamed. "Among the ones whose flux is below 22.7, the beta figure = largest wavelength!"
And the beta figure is 597.039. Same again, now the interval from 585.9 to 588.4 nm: 588.305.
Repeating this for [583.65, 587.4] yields 587.358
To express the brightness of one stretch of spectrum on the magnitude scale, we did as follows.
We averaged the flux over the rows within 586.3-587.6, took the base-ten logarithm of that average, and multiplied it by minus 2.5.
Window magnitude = -3.43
